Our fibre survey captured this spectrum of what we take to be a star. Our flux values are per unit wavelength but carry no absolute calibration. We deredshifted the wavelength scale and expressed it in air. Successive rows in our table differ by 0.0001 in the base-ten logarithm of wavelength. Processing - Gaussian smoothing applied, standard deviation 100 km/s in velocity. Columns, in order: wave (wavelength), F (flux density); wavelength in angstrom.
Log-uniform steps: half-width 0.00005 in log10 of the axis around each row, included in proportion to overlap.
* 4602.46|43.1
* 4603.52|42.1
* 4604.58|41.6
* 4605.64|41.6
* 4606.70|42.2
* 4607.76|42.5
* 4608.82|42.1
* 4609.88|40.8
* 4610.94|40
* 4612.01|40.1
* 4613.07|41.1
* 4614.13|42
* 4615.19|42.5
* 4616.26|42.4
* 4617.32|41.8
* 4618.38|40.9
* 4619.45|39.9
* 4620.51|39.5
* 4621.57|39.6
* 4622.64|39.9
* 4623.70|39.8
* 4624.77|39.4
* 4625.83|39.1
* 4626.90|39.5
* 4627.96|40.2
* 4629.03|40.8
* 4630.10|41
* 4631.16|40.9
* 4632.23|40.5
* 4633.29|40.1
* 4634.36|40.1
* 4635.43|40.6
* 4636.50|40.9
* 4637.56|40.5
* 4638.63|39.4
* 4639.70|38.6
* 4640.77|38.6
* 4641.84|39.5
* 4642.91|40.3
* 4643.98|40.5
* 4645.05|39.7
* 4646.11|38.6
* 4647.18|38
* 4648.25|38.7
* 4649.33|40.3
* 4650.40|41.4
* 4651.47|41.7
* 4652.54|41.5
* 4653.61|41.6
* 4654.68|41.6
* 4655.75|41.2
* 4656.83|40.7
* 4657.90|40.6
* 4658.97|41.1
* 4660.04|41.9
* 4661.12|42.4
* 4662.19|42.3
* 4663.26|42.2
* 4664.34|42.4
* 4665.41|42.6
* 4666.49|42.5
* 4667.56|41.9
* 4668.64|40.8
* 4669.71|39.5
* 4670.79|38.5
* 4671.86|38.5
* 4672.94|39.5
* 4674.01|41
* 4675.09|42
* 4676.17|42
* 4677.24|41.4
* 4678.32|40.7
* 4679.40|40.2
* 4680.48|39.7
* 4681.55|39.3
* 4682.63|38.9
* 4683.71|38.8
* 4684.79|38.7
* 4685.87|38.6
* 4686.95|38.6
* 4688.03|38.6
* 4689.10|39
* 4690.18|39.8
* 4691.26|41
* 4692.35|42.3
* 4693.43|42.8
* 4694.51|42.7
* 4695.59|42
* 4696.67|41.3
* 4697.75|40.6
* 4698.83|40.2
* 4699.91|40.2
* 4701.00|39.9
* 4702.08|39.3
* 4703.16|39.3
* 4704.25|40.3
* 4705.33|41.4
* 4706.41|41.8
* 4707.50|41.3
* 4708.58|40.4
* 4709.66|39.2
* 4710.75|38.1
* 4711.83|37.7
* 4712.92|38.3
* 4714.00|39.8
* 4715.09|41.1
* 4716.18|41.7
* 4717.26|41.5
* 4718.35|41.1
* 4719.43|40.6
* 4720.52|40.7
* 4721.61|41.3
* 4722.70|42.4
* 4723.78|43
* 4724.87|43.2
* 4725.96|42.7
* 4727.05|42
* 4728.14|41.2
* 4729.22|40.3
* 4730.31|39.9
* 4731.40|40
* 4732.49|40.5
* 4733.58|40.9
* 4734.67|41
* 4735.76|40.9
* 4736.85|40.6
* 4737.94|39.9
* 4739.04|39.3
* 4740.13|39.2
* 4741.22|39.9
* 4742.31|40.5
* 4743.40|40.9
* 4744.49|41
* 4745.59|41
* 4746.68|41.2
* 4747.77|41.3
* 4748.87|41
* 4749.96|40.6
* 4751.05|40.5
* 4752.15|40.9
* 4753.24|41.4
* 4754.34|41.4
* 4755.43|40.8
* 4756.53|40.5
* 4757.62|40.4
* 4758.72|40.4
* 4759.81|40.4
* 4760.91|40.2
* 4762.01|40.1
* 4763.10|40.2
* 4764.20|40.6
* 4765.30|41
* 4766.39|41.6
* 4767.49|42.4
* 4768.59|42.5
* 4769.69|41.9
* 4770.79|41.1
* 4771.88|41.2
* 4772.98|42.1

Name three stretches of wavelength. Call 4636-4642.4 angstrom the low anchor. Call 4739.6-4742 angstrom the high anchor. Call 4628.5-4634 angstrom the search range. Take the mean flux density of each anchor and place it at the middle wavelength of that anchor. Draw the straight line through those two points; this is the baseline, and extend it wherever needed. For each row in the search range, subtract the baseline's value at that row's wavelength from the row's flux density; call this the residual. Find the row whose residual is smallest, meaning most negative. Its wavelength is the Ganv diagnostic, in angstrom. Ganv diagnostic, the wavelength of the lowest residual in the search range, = 4633.29 angstrom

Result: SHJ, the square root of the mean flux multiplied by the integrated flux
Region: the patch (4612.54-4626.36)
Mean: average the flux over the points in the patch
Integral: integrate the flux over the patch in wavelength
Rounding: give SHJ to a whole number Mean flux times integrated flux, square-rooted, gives 151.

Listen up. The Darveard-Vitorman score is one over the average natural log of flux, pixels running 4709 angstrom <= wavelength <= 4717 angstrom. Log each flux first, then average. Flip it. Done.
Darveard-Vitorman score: 0.272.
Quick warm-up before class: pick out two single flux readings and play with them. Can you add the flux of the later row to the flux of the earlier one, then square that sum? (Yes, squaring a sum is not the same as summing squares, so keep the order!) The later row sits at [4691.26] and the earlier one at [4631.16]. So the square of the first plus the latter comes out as 6708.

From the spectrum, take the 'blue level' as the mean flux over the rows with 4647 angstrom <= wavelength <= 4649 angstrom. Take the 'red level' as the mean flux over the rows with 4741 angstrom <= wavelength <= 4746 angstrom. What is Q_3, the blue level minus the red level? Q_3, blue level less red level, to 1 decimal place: -2.3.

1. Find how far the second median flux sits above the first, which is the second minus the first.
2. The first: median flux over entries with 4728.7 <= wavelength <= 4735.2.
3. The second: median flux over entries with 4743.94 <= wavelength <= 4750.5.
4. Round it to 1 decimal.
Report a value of 0.6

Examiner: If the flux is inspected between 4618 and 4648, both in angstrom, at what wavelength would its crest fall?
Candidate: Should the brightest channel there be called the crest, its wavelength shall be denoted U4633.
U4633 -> 4630.10 angstrom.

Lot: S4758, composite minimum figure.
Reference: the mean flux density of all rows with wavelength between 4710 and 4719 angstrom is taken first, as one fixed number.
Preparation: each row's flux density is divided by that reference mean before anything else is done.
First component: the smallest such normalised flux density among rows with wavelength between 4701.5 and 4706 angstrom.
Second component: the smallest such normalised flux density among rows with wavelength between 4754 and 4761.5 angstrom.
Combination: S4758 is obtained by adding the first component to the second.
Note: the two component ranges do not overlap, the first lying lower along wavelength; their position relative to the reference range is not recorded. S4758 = 1.99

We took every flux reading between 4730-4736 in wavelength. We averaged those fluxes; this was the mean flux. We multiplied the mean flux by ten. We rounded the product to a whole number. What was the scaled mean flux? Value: 405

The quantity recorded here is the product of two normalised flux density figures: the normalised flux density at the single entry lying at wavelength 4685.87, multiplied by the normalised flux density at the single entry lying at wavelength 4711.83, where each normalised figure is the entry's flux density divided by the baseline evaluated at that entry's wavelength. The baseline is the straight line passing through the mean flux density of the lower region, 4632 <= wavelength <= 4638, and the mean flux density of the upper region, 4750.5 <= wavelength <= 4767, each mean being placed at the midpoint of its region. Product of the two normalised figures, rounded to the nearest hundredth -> 0.88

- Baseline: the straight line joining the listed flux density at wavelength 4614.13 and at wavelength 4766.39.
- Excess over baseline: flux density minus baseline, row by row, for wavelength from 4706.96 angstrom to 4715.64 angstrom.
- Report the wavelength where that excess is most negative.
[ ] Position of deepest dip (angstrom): 4711.83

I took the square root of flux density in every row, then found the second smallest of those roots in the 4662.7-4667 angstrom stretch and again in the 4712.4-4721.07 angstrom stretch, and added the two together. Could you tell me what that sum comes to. 12.8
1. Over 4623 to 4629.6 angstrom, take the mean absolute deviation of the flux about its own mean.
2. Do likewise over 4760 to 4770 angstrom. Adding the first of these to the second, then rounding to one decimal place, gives 1.3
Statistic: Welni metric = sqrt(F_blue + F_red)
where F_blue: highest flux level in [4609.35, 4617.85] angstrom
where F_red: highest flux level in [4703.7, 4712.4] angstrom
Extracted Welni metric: 9.18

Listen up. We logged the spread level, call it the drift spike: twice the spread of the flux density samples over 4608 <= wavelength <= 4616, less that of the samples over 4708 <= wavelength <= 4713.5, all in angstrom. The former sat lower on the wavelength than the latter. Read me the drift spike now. 0.9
